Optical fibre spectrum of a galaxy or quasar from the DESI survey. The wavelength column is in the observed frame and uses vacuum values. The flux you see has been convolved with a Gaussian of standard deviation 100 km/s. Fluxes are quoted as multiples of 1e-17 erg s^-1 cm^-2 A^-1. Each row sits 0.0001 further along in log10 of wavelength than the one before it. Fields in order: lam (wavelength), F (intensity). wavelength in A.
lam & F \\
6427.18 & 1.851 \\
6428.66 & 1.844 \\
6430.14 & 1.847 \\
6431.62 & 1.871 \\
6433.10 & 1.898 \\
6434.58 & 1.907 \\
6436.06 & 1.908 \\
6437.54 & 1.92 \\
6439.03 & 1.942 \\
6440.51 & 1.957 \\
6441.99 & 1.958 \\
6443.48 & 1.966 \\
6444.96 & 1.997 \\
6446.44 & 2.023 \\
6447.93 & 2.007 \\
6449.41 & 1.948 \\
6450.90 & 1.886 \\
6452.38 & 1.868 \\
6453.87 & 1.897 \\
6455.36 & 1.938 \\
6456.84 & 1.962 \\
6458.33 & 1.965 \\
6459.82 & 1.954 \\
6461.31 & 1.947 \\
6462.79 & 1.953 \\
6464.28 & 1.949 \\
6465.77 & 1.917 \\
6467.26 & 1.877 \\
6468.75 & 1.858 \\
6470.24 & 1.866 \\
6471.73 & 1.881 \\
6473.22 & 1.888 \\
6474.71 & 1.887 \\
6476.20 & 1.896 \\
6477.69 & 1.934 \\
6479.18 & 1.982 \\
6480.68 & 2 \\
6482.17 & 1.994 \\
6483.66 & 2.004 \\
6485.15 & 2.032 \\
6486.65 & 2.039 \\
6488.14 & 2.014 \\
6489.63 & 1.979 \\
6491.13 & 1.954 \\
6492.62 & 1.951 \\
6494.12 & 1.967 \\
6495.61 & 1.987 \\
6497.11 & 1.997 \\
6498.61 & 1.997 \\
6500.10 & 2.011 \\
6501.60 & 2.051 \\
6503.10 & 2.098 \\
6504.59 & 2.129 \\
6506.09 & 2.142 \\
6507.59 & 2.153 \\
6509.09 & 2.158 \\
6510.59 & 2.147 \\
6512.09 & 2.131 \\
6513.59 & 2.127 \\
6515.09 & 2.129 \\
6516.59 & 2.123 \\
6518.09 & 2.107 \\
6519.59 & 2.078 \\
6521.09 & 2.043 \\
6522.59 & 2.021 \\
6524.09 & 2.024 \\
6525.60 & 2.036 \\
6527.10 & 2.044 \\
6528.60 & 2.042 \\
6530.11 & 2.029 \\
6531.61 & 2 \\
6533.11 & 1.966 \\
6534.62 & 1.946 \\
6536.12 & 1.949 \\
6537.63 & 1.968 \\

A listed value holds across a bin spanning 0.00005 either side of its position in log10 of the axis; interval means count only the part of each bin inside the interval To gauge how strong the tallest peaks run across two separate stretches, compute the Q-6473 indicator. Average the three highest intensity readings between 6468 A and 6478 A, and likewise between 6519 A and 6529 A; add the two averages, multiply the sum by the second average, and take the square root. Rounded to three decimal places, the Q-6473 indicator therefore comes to 2.853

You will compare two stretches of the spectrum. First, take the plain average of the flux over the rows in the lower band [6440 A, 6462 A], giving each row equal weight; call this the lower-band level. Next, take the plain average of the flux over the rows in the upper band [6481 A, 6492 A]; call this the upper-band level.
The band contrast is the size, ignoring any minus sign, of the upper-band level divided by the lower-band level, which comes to 1.03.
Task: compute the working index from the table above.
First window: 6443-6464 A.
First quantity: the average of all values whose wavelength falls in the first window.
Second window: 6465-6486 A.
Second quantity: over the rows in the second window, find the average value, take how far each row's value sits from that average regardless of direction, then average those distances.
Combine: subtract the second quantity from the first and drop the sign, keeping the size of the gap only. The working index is 1.90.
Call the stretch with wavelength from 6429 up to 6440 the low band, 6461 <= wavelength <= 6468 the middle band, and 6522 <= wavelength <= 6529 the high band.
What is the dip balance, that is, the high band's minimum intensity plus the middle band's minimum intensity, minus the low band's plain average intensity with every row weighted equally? 2.00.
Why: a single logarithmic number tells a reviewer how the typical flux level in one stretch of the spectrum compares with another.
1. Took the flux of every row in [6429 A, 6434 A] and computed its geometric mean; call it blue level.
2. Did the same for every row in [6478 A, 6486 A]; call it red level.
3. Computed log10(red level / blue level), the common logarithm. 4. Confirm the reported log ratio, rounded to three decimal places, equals 0.029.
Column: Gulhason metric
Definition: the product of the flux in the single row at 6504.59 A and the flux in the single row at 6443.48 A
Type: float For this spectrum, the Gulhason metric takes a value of 4.19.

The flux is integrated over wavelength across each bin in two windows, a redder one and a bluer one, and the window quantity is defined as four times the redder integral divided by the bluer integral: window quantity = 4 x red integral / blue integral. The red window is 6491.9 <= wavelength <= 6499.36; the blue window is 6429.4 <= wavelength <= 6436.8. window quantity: 4.2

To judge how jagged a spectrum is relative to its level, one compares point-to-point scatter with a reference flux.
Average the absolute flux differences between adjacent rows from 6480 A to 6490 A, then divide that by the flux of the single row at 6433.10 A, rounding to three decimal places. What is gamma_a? 0.010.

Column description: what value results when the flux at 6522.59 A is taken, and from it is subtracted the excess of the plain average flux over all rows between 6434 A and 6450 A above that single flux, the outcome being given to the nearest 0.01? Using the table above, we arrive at 2.08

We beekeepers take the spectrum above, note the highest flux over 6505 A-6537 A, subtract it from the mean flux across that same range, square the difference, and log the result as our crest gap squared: 0.008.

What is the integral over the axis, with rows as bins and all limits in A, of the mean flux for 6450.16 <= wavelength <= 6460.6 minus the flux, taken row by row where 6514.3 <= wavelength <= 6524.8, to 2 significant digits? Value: -1.6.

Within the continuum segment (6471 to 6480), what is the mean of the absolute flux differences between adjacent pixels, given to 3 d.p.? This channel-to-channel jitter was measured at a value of 0.021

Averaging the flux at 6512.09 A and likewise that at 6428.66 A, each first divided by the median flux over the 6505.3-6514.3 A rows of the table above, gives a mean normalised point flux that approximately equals 0.93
